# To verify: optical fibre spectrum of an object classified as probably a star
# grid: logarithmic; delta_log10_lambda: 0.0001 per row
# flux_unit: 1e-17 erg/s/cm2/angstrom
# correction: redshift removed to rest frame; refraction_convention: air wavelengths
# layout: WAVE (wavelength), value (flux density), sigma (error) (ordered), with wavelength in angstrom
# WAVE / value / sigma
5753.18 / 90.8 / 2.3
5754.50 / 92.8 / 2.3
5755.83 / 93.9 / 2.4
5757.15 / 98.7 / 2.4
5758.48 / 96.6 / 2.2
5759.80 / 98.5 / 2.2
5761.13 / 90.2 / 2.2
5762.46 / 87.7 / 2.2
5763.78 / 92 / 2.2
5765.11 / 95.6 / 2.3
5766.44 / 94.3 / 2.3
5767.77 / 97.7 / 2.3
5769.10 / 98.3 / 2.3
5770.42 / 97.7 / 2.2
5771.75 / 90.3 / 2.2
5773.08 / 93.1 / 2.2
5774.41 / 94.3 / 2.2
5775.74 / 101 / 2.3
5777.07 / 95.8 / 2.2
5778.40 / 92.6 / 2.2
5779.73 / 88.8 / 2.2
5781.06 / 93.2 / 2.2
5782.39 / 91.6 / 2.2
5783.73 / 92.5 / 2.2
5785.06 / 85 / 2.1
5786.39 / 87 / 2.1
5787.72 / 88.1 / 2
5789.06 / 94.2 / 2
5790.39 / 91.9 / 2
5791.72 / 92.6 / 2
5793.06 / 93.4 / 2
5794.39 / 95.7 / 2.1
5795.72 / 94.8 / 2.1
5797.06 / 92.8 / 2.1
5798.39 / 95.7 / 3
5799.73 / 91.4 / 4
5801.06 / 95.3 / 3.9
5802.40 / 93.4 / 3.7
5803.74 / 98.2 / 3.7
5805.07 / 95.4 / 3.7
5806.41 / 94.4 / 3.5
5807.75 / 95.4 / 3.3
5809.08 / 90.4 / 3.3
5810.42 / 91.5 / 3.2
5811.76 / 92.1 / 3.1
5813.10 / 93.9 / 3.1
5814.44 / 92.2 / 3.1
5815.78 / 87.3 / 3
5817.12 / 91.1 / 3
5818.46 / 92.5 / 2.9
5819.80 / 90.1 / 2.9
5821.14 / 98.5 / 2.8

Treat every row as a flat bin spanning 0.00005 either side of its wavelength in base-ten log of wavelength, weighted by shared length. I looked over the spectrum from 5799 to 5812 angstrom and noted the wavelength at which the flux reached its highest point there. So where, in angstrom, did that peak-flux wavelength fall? 5803.74 angstrom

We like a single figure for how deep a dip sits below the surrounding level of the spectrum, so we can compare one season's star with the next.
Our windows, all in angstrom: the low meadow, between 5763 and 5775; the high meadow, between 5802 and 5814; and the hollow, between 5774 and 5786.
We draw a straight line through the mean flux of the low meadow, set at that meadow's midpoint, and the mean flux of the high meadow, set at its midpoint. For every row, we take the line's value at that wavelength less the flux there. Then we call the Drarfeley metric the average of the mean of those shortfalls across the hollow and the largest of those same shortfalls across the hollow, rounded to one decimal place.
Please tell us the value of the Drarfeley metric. 5.6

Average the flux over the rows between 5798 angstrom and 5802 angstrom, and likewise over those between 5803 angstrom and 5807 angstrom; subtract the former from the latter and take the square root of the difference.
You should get 1.4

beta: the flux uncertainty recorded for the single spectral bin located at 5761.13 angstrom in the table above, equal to 2.20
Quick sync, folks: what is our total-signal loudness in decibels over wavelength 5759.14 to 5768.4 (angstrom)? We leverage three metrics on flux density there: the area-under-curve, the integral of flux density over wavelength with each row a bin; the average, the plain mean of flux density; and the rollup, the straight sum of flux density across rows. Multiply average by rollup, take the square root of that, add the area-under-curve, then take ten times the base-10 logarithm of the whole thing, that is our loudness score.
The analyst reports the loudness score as 30.5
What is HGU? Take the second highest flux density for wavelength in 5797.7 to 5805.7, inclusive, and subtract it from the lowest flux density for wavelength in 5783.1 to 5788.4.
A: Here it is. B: -10.7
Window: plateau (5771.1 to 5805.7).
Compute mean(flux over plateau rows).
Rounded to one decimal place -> 93.0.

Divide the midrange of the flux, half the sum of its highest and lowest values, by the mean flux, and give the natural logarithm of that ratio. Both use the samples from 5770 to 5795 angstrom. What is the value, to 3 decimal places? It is 0.005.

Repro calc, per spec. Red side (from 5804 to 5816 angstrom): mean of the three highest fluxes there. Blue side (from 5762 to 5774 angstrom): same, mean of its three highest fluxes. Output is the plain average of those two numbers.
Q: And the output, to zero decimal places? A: 96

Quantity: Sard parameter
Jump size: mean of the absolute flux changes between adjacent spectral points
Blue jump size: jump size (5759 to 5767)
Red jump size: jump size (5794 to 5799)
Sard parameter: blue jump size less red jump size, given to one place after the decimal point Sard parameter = 2.1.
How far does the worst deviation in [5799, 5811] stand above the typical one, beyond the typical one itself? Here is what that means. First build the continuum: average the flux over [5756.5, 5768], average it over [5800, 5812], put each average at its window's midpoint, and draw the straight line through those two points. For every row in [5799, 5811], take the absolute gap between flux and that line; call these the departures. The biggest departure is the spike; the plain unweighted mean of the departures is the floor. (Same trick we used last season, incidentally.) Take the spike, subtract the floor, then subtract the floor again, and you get 0.2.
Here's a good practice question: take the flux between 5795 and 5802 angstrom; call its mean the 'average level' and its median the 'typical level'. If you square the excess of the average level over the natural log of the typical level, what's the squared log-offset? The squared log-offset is 8001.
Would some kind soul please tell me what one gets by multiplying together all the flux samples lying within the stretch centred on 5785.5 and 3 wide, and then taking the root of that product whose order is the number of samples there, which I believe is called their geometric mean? 86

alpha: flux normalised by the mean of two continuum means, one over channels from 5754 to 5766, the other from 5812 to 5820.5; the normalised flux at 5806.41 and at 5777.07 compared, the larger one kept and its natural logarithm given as 0.03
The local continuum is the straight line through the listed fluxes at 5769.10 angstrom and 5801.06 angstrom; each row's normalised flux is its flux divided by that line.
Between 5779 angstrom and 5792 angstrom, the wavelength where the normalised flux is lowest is 5785.06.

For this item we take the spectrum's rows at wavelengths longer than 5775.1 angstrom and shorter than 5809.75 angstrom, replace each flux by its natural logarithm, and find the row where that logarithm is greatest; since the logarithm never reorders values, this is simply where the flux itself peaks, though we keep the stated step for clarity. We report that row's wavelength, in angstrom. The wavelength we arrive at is 5775.74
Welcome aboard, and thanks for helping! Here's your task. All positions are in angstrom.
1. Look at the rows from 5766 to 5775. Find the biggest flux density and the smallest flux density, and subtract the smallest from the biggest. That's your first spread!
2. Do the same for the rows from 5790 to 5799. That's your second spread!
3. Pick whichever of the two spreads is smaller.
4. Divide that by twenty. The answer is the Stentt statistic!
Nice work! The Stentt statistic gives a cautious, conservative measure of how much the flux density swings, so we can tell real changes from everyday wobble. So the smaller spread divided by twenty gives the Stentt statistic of 0.19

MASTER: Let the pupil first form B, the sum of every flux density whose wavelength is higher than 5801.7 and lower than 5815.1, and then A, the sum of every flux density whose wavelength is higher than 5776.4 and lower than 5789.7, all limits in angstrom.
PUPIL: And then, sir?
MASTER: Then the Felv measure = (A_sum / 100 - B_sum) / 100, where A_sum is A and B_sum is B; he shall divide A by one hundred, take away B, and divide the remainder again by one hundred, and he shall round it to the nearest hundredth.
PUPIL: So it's -9.28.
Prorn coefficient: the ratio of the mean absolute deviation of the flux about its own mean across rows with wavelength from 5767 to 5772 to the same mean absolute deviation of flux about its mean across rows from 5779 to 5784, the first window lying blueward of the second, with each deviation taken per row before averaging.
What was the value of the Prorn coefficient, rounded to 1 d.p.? 2.1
